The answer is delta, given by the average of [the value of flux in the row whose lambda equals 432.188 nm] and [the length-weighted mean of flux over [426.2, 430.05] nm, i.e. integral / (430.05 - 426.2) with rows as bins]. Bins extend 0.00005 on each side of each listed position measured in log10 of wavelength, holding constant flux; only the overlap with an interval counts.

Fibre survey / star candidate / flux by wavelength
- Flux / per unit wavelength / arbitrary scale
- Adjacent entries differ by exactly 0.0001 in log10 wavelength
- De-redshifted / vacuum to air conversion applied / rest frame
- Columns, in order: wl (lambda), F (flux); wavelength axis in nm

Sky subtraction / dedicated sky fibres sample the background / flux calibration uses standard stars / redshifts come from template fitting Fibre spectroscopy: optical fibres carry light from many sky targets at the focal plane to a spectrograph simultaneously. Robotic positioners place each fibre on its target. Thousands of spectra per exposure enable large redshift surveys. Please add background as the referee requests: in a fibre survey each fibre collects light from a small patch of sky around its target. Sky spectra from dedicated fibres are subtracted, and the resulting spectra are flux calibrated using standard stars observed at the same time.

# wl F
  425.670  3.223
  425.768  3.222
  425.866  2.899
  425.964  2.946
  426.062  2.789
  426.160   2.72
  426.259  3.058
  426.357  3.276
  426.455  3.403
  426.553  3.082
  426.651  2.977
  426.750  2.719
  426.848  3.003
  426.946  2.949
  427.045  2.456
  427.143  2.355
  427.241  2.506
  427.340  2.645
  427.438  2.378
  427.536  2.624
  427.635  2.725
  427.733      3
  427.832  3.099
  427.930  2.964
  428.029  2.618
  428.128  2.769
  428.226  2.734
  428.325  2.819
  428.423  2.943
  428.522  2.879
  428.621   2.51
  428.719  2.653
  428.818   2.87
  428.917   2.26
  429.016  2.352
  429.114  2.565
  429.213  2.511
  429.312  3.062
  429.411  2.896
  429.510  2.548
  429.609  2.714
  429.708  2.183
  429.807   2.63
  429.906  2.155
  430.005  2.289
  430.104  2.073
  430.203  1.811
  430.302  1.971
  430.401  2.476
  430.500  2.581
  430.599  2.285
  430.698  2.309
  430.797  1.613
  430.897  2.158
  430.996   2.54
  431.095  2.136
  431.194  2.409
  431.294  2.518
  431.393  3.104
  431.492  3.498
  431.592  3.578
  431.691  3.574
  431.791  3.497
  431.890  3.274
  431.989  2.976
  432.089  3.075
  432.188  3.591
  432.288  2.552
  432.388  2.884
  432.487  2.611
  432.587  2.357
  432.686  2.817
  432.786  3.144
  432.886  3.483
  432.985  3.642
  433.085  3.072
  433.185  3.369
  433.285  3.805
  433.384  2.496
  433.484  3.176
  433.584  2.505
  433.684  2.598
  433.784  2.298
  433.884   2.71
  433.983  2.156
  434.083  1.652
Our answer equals 3.16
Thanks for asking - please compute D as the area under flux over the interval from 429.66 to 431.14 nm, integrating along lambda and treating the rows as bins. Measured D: 3.28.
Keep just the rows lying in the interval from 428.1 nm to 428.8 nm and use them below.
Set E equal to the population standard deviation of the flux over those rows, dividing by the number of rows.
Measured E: 0.13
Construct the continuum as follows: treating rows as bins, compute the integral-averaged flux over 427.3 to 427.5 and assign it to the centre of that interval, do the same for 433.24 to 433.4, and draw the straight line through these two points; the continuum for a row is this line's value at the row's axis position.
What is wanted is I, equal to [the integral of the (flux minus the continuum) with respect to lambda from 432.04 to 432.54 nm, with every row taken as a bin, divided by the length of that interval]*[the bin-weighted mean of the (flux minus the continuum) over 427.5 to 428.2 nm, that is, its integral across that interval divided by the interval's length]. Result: -0.05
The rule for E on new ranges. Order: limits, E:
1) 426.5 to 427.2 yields 0.27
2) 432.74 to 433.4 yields 0.40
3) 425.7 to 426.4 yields 0.19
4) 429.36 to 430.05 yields 0.26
